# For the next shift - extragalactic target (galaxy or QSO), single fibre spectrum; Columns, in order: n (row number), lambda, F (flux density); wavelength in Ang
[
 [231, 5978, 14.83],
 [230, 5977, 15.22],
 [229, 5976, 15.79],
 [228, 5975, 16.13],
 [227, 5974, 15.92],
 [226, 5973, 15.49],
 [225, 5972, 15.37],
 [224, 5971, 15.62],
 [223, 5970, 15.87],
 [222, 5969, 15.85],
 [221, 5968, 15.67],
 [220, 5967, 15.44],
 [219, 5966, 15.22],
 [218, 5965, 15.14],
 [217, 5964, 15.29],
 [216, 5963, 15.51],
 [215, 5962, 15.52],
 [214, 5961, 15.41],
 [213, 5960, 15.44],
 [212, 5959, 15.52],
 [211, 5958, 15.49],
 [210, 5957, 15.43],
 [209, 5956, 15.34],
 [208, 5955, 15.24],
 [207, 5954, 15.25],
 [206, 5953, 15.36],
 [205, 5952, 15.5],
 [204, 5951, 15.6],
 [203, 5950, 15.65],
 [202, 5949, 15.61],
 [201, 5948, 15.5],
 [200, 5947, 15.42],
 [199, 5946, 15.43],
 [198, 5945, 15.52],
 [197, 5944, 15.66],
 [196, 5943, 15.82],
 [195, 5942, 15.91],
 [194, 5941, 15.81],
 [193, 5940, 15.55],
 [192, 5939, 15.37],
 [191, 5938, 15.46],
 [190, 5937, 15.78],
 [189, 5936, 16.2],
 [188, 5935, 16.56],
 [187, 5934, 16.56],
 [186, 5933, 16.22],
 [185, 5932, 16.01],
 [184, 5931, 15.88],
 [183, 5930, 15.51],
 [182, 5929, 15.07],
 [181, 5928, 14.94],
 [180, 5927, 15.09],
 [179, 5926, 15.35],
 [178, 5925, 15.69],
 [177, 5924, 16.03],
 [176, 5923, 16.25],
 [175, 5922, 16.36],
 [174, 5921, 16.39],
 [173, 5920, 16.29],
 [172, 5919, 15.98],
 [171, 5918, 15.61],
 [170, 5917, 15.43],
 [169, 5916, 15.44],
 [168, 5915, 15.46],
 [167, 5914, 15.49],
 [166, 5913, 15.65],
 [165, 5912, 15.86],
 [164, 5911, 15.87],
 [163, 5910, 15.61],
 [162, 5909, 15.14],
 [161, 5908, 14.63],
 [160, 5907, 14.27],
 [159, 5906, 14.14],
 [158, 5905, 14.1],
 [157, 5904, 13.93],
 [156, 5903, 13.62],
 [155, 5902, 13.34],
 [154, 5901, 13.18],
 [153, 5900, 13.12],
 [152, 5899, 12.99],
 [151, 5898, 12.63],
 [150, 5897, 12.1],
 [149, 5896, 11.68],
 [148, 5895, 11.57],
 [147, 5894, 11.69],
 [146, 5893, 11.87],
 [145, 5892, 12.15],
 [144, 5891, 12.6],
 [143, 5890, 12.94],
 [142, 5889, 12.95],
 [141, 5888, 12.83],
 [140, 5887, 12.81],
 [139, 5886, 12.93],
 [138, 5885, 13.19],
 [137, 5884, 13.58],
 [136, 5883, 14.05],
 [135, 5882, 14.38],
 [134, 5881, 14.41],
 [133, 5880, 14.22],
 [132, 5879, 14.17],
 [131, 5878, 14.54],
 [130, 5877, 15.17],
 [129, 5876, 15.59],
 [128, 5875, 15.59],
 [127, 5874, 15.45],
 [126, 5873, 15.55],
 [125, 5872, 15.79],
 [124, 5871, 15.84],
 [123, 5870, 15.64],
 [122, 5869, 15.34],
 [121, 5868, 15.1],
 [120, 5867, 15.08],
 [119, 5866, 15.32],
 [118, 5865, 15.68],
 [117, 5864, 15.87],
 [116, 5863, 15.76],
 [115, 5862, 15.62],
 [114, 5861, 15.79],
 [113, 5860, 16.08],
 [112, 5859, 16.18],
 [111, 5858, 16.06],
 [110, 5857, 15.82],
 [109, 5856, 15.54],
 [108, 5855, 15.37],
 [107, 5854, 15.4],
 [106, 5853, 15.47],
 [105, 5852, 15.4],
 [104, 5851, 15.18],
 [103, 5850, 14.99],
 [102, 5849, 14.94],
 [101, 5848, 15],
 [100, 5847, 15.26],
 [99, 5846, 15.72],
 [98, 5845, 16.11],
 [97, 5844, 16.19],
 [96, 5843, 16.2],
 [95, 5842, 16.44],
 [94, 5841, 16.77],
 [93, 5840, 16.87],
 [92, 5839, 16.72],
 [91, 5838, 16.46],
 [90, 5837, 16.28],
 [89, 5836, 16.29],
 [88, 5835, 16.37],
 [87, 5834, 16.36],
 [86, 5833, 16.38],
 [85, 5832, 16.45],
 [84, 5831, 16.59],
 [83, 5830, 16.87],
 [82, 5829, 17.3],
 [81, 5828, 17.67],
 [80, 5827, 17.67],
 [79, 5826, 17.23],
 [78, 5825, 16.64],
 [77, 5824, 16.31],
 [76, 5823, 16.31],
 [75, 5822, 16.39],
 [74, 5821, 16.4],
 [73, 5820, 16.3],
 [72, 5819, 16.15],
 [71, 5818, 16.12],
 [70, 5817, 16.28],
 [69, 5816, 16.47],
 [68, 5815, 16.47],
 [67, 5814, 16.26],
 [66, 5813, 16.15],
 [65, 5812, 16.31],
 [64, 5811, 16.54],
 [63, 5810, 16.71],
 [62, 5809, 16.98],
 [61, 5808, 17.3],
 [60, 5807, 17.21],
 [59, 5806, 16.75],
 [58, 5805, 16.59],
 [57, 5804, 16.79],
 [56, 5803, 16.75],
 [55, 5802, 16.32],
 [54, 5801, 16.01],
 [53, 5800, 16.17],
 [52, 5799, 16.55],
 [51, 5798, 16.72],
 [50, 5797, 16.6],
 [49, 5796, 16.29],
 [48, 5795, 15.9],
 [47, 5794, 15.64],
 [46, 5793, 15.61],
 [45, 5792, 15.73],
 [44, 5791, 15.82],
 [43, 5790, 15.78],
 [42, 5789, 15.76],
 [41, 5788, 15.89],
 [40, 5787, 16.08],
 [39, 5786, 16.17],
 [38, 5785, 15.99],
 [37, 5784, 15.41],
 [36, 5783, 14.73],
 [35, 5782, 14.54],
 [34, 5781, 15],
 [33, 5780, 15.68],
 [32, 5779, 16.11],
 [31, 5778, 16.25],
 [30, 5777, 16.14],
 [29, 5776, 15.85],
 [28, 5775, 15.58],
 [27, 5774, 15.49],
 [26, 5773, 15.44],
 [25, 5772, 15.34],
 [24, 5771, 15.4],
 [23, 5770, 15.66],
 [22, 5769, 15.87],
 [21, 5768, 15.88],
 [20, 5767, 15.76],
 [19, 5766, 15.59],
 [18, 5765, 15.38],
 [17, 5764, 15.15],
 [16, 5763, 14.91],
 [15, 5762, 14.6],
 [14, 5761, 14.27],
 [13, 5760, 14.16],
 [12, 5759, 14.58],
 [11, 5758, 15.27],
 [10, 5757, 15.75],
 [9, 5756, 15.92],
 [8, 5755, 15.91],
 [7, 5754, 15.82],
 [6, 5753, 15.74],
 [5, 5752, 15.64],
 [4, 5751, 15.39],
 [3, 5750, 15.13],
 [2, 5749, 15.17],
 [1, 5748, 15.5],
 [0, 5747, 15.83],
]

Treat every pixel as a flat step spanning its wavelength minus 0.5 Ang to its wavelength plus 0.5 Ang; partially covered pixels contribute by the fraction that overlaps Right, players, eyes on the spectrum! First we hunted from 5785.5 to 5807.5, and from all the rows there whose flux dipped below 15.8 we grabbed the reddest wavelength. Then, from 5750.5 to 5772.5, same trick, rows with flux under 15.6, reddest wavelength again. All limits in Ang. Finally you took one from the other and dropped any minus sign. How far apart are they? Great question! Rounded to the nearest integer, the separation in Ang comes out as 22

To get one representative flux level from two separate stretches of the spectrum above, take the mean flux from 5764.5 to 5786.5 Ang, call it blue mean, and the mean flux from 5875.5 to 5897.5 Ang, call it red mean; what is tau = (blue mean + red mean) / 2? 14.4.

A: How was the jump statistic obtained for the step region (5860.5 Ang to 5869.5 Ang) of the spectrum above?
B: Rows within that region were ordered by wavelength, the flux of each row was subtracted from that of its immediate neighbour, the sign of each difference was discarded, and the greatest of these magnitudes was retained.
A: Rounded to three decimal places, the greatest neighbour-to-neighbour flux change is 0.360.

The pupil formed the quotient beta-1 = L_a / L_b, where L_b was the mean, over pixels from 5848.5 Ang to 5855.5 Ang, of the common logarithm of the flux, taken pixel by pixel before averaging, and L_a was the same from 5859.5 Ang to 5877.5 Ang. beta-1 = 1.01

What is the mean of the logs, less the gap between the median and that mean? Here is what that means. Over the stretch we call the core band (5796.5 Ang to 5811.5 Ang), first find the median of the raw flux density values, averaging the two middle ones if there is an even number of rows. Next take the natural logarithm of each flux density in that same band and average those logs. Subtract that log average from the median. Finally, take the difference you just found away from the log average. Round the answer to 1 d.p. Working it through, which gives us -11.1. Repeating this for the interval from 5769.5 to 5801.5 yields -10.3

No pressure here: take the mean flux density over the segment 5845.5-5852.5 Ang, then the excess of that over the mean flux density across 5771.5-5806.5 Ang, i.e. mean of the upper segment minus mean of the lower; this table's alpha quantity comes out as -0.71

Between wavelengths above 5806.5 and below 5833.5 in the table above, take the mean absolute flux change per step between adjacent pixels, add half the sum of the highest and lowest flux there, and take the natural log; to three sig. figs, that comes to 2.84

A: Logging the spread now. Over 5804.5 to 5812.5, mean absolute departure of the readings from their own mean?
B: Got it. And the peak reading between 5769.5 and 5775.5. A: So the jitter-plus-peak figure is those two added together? 15.9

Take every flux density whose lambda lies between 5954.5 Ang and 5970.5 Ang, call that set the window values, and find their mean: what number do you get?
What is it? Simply 15.5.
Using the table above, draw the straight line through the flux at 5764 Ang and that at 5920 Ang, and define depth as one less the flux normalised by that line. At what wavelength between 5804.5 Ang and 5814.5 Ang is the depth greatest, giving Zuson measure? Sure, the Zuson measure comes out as 5813 Ang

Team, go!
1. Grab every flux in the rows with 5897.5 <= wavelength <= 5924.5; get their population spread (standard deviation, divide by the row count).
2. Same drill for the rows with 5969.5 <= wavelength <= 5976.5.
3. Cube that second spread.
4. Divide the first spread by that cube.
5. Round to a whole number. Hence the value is 80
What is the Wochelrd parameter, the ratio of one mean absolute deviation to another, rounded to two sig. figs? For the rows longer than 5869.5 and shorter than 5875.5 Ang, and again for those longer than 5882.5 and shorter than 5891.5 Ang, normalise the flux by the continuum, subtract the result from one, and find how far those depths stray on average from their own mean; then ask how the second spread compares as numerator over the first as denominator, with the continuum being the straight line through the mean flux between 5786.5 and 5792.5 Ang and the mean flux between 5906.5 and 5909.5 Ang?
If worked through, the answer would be 3.0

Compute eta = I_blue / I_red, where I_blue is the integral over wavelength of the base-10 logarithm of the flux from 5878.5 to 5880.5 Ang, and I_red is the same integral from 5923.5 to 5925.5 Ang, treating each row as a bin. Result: 0.960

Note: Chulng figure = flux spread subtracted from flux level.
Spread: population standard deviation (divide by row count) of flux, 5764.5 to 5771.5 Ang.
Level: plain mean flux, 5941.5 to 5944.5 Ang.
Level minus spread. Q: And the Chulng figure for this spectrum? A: 15.6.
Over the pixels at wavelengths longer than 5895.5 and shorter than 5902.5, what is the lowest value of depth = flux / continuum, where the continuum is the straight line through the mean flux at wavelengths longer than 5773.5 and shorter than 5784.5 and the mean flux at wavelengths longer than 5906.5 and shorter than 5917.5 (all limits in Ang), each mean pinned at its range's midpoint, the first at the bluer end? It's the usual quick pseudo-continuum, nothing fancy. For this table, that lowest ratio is 0.76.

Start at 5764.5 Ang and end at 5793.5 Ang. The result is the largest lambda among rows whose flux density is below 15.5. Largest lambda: 5784 Ang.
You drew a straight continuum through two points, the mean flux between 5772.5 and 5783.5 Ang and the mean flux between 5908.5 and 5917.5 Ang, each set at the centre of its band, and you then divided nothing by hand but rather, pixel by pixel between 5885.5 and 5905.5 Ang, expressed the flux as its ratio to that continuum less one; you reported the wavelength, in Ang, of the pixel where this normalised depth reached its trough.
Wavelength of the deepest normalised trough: 5895 Ang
